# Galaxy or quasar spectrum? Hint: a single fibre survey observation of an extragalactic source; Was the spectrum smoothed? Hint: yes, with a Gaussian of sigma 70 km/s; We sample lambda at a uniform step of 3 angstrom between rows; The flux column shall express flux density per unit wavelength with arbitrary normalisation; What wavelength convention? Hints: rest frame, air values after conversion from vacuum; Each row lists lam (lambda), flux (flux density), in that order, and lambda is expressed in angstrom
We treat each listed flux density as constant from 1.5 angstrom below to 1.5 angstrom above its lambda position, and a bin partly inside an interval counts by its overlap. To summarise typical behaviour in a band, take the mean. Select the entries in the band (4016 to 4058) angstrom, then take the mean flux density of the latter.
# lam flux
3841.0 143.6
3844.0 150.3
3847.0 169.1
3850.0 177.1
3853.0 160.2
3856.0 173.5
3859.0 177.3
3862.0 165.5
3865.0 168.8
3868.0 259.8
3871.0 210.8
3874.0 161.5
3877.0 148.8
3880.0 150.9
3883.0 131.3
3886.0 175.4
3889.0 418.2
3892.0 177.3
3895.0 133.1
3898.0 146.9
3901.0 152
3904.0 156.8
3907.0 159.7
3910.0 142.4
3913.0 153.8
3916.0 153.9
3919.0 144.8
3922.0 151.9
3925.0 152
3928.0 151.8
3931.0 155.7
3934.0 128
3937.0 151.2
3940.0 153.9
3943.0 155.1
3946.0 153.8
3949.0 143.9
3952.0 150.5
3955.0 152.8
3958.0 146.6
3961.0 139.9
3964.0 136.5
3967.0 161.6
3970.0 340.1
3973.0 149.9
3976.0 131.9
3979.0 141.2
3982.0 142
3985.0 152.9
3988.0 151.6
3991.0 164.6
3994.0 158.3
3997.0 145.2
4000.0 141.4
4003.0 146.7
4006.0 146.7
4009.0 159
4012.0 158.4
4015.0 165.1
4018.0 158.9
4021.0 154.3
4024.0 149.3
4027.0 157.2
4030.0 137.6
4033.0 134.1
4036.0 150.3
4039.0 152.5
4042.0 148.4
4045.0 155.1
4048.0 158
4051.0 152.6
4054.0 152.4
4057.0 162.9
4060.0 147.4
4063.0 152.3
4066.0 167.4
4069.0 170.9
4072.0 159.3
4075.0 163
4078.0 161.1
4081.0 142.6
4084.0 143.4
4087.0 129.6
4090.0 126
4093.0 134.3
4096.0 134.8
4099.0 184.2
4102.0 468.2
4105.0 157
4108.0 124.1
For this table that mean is 152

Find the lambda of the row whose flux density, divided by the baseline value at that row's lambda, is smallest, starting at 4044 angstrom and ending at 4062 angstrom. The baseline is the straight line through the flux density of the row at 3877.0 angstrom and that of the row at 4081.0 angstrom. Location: 4060.0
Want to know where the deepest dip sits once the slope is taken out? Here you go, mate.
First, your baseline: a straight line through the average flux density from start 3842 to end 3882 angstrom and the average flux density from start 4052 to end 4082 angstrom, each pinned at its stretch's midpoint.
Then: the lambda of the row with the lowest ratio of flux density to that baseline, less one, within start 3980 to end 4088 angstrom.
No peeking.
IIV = 4087.0 angstrom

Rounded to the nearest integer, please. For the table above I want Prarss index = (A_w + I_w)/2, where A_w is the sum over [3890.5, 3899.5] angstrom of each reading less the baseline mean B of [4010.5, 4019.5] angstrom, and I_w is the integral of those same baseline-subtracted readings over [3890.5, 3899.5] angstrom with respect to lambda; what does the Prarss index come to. -50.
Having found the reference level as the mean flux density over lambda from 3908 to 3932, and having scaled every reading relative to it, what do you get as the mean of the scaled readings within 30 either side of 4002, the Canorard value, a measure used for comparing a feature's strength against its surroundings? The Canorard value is 1.00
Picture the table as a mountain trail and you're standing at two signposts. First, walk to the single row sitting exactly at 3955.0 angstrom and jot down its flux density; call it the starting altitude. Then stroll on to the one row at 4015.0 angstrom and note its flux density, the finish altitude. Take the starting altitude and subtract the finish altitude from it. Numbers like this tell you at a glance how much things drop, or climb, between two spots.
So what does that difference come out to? -12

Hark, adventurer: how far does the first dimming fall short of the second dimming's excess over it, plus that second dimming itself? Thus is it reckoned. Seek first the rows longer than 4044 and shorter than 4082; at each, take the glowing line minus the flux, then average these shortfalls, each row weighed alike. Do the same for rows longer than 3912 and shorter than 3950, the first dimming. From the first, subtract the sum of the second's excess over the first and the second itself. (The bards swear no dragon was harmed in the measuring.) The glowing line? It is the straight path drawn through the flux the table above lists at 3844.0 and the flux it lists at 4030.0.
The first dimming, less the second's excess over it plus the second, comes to 33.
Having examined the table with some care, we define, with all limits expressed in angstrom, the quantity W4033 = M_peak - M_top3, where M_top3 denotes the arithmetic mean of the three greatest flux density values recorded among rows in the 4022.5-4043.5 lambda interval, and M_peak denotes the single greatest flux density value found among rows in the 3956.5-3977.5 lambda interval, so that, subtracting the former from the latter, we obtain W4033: 187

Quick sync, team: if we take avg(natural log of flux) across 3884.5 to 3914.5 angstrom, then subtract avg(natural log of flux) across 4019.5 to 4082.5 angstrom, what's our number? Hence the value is 0.11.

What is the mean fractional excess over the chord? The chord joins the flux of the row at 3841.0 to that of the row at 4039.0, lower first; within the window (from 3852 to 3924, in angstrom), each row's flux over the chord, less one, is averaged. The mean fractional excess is 0.19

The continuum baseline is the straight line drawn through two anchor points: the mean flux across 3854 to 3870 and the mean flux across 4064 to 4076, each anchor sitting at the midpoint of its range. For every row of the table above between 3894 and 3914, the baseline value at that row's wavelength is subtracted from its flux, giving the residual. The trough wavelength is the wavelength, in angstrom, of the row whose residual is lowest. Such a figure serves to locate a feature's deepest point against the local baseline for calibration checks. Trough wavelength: 3895.0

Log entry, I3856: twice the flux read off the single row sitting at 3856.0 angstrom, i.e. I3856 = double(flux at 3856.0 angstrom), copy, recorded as 347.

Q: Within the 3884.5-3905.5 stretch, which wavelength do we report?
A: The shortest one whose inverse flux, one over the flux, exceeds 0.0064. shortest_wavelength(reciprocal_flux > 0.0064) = 3895.0 angstrom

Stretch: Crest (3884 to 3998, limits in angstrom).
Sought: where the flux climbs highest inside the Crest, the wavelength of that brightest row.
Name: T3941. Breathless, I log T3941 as 3889.0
